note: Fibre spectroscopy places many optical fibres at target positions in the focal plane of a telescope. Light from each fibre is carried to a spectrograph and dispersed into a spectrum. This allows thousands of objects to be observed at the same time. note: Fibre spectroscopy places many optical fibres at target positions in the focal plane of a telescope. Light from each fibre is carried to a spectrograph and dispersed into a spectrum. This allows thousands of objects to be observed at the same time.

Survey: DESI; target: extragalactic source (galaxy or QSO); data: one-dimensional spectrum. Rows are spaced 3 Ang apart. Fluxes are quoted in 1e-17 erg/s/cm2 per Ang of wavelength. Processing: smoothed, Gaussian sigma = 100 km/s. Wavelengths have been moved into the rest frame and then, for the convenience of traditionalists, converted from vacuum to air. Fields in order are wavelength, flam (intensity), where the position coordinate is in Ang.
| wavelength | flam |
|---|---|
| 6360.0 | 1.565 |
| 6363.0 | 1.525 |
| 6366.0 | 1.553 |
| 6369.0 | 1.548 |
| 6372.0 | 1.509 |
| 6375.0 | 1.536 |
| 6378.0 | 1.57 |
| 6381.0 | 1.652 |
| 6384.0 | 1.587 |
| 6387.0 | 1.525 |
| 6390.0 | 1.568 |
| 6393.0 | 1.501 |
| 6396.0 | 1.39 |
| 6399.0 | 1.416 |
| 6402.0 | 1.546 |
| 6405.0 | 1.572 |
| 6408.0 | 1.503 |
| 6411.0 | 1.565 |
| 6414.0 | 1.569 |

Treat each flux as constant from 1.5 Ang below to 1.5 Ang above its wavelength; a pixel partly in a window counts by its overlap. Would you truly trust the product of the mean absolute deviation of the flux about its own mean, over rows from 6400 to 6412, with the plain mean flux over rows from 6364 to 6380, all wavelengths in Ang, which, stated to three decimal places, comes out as 0.034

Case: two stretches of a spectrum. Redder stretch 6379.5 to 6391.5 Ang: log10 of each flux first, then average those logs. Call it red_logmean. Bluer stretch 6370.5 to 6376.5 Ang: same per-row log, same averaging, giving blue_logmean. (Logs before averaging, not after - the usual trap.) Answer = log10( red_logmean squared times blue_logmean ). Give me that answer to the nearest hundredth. -2.14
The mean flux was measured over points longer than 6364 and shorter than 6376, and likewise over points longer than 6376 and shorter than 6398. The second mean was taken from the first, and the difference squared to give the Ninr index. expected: 0.000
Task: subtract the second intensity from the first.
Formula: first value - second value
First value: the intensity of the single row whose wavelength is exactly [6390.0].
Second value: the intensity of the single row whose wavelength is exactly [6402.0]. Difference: 0.02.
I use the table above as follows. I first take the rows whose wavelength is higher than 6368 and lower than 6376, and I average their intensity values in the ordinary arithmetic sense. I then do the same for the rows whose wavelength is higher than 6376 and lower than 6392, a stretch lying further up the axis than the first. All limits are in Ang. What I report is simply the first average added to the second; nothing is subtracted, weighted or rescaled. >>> 3.11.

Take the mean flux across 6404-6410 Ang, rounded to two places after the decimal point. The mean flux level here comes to 1.54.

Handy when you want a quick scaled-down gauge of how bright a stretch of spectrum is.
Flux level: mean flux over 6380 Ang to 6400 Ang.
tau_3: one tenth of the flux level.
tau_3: 0.152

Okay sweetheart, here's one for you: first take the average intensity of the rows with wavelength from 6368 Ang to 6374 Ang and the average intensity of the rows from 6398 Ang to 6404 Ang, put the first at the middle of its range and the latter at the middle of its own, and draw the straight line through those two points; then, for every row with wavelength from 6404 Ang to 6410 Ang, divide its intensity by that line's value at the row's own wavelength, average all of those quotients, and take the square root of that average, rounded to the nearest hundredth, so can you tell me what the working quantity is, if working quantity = 1.02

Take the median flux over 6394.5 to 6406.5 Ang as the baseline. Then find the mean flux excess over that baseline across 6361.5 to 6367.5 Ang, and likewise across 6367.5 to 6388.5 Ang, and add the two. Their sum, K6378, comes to 0.14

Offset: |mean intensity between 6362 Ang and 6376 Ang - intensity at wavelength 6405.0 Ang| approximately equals 0.038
